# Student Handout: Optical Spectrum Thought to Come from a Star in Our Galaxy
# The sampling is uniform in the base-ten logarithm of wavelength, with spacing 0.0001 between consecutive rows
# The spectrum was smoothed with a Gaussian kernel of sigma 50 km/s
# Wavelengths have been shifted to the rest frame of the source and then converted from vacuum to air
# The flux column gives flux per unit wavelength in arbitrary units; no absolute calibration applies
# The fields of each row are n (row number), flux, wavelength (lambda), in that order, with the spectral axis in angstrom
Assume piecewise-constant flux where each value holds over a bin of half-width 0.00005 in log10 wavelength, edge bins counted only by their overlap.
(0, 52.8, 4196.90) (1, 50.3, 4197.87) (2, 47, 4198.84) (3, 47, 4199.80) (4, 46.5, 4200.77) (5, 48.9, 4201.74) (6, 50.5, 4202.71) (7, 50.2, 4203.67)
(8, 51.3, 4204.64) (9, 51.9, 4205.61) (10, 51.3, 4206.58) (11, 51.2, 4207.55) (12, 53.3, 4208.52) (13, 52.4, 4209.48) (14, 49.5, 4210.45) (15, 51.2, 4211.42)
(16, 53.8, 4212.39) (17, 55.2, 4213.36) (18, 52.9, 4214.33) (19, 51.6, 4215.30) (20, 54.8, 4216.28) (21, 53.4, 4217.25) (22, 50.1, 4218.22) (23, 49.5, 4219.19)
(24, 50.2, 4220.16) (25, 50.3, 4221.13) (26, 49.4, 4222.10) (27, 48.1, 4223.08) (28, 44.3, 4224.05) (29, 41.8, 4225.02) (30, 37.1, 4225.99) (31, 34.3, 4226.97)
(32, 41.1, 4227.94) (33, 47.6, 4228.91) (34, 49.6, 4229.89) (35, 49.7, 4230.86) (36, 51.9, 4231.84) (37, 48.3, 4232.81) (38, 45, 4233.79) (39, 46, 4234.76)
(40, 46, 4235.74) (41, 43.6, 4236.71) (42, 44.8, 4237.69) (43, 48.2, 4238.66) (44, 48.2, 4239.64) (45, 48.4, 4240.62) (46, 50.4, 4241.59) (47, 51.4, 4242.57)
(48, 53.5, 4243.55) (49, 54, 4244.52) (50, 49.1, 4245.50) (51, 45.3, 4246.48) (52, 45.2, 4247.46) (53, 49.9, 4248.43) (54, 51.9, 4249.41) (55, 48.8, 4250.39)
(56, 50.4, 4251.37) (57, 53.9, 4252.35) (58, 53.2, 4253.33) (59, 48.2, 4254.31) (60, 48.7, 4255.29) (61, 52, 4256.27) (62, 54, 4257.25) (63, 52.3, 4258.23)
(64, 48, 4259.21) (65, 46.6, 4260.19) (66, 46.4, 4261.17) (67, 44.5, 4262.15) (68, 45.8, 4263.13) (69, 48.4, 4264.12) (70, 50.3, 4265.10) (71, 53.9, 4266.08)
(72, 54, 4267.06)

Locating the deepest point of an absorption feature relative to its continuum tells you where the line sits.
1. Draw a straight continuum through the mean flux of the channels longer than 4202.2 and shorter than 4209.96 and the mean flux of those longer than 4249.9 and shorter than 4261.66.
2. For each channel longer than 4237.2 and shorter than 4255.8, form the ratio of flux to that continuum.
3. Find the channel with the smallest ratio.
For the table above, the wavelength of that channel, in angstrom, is 4237.69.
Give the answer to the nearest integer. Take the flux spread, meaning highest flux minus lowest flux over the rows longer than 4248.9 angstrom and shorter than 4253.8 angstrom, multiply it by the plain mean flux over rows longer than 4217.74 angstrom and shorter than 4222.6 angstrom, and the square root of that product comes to 16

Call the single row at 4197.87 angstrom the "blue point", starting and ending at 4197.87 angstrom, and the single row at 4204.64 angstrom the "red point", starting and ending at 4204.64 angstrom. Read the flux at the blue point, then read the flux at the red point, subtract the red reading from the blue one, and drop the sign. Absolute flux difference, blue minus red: 1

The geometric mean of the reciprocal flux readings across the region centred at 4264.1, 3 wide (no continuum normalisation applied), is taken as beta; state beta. 0.0208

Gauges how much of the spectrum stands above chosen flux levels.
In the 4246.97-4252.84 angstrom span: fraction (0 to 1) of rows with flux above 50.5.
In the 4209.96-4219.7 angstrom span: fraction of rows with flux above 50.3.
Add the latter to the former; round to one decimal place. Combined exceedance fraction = 1.0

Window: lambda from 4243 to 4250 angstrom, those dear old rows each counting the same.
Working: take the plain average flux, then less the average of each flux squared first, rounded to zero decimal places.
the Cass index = -2446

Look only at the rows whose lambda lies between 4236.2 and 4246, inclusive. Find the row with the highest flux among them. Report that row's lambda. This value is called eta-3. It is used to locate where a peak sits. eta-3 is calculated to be 4244.52 angstrom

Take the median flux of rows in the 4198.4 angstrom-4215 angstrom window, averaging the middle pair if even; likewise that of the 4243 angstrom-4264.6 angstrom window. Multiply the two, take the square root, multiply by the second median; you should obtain 2451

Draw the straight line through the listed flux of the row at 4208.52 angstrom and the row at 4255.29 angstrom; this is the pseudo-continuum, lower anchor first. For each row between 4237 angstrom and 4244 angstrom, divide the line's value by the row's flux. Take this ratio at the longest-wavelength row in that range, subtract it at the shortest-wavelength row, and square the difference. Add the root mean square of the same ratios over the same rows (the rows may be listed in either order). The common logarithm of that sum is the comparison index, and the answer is 0.025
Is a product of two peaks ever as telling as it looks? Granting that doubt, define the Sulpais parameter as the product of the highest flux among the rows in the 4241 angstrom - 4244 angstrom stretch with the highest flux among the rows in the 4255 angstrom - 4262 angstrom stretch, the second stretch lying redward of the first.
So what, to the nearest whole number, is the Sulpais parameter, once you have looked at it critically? 2889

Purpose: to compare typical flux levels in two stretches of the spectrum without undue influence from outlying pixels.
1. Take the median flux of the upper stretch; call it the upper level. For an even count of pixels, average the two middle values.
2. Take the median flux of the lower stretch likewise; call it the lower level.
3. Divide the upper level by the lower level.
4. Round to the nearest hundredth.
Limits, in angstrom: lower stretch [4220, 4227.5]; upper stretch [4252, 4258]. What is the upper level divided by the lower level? 1.14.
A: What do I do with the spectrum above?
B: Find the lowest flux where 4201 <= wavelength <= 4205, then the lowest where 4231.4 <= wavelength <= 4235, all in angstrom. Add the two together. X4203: 94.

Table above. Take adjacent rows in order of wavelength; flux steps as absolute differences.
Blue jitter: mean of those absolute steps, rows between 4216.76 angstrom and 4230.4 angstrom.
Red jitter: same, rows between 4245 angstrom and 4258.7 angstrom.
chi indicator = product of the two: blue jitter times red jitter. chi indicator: 7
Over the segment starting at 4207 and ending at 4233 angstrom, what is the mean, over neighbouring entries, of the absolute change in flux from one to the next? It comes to 2.4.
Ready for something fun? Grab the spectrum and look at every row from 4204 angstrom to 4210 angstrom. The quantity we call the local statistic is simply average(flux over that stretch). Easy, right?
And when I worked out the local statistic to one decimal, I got 51.9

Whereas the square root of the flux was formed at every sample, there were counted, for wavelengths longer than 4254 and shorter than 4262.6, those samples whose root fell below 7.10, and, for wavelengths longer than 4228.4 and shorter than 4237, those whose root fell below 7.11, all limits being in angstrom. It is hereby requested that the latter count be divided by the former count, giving 1.3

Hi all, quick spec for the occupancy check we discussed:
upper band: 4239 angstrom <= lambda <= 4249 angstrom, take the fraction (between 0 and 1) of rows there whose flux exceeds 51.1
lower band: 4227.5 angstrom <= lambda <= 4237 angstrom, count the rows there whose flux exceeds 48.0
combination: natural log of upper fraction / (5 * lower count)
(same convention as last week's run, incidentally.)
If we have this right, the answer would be -4.2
